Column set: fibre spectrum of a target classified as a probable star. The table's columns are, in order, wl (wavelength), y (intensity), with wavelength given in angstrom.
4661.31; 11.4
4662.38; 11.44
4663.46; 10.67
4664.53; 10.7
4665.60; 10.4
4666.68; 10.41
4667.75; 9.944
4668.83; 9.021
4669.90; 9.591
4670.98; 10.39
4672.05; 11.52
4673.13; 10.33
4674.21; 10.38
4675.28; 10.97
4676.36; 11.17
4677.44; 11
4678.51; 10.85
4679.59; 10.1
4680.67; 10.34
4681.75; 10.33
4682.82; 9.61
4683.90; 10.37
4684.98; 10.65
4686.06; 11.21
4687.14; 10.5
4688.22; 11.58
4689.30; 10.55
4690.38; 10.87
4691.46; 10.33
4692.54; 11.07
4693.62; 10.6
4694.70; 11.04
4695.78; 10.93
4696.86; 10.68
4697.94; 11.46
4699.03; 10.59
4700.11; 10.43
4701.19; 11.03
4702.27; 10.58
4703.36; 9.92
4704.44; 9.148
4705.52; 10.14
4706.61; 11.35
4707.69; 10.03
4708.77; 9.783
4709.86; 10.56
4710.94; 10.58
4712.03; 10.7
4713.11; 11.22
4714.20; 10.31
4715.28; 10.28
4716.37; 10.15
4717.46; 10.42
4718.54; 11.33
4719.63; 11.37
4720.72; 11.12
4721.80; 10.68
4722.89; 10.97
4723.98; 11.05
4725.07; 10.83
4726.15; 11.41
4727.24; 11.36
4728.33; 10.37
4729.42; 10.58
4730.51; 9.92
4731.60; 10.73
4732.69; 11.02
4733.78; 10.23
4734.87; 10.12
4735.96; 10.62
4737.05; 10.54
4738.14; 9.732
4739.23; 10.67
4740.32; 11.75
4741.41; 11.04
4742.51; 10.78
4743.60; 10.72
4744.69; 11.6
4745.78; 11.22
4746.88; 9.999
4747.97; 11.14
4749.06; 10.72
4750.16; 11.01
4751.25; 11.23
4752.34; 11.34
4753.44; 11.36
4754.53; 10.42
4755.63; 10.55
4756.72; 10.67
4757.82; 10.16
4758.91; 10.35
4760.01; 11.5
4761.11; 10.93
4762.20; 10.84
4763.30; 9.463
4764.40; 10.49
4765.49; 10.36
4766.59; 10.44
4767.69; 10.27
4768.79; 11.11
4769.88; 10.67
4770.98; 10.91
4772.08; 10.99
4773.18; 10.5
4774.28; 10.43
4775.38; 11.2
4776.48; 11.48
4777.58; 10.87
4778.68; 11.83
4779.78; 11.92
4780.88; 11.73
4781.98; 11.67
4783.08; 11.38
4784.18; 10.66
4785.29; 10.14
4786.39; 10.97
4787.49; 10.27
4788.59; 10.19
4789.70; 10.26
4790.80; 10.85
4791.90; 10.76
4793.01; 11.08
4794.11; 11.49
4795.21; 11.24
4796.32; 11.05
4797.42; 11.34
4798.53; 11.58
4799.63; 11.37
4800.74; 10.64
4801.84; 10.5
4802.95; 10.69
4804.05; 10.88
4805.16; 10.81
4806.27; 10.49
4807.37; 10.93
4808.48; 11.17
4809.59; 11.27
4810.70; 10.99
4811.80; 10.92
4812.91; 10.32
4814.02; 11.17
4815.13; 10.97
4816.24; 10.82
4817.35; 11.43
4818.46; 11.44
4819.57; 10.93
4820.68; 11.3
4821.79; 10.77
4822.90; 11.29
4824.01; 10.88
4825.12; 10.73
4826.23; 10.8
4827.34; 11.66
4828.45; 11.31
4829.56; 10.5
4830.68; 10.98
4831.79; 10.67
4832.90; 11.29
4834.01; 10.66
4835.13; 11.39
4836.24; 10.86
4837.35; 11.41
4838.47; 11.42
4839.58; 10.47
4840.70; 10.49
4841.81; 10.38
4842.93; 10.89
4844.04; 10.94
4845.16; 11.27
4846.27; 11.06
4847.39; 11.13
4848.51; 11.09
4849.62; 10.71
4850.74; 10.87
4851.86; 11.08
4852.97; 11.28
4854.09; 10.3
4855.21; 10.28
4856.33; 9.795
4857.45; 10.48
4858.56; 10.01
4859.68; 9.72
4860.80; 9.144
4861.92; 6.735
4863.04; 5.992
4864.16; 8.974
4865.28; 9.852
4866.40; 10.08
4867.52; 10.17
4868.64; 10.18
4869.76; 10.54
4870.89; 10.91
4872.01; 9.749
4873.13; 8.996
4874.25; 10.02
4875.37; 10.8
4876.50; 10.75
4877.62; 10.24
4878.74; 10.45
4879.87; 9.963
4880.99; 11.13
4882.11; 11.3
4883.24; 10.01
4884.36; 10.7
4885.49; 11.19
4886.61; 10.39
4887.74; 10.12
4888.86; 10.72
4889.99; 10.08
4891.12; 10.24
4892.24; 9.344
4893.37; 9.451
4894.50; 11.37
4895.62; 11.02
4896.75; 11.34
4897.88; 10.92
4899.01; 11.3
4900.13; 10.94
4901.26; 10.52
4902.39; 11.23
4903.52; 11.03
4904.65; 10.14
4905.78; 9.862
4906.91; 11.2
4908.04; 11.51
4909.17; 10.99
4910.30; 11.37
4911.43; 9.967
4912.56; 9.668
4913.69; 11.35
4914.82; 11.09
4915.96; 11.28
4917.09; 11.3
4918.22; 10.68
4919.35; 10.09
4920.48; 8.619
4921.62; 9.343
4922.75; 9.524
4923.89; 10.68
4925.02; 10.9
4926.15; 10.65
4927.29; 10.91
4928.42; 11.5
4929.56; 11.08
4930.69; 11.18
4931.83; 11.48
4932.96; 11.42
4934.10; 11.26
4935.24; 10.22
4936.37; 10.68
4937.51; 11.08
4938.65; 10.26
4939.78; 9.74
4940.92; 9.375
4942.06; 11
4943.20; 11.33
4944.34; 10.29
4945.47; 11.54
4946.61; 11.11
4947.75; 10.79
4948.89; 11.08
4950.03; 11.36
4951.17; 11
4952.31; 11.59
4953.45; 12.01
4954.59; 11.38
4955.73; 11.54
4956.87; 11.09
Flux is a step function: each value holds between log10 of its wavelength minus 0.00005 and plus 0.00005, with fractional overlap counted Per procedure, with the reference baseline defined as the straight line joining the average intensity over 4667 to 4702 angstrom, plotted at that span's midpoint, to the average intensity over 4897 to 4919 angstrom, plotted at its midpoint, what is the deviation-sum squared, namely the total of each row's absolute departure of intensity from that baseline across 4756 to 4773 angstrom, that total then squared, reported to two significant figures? 30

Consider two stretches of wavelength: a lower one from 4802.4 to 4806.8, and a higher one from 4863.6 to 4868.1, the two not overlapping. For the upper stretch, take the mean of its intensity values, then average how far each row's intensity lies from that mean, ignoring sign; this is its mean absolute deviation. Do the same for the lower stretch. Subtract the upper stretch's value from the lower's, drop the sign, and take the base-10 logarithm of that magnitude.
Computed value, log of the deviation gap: -0.57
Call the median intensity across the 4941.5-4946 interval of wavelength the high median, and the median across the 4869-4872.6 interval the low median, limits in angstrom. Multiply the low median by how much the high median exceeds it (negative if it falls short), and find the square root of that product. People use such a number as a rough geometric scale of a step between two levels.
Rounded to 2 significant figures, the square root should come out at 2.6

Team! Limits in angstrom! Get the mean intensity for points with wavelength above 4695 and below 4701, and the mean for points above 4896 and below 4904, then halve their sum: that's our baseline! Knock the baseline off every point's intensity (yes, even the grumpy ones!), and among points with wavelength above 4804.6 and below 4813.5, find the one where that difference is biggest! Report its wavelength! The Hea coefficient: 4809.59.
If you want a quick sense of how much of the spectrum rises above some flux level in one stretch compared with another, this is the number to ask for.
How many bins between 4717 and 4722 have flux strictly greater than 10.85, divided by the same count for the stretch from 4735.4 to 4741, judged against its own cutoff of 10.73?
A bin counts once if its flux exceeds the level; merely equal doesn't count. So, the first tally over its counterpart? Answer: 3.00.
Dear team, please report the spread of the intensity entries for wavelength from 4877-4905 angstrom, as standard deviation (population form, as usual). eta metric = 0.58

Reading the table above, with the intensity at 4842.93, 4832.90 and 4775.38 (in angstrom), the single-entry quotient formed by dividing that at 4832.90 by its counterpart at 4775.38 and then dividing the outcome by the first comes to 0.093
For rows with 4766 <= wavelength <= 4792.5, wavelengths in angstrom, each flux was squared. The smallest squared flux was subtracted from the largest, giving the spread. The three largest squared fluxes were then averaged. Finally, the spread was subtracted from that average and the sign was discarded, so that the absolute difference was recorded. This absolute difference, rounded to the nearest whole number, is 101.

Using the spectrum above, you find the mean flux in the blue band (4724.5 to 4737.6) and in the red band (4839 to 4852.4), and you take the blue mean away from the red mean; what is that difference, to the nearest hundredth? 0.22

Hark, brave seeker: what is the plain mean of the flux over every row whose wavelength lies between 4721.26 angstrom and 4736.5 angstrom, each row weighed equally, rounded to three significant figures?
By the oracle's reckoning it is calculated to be 10.7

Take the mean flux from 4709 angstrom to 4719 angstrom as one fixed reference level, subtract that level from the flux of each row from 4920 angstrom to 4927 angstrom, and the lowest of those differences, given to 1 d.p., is -2.0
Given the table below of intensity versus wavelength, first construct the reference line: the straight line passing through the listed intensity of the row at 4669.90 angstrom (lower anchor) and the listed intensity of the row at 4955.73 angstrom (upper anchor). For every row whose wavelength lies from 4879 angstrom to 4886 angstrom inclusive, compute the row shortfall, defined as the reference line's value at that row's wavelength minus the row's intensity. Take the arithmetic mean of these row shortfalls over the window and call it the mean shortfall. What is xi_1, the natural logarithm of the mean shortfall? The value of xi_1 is -1.1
